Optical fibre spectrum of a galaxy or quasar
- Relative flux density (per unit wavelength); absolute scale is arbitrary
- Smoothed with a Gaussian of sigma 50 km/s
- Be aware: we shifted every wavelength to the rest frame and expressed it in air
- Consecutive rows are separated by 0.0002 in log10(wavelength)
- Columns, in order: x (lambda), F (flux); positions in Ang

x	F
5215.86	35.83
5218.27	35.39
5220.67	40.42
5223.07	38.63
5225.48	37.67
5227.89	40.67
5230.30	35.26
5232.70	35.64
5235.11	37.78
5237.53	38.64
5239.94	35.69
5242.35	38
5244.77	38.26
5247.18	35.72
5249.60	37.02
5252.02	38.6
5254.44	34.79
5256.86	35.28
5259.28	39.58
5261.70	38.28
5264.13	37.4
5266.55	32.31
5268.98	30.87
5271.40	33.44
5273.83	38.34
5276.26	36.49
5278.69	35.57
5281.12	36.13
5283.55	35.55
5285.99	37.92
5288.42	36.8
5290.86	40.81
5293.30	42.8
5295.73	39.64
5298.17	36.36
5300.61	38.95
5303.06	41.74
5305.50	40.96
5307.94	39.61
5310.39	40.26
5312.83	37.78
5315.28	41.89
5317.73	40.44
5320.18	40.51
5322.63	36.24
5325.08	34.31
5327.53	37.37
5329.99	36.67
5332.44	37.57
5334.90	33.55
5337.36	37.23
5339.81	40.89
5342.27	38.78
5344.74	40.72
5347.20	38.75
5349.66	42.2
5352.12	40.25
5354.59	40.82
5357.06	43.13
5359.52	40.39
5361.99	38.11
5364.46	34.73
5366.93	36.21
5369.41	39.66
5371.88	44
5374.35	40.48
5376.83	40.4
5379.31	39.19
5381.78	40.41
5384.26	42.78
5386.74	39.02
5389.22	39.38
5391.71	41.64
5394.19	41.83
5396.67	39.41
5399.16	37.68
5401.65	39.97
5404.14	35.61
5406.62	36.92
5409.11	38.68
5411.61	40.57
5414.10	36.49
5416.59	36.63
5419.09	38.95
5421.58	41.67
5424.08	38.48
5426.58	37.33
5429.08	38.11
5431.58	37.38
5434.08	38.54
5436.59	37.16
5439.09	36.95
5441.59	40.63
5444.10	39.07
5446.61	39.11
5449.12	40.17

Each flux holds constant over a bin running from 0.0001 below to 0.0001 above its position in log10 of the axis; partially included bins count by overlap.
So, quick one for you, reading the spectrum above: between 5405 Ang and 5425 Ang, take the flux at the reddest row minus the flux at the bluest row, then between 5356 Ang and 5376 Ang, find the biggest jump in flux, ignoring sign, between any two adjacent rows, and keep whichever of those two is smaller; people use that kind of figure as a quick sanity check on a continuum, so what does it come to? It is 1.6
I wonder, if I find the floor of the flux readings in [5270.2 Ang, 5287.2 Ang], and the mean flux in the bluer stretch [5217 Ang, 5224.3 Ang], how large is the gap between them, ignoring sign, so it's 4.7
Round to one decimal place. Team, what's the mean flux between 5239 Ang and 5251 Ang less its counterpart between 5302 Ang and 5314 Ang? -3.1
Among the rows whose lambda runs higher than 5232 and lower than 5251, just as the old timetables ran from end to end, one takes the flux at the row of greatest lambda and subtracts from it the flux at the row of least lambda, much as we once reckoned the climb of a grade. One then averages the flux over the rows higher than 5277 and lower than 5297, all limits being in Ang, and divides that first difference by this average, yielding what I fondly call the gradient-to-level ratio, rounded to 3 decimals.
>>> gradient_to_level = 0.036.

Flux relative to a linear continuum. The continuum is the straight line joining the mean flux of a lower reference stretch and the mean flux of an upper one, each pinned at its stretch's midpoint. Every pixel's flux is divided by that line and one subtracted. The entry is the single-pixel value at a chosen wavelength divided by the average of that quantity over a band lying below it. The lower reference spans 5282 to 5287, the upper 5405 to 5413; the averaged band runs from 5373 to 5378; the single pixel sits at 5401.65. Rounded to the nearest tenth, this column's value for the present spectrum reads 0.6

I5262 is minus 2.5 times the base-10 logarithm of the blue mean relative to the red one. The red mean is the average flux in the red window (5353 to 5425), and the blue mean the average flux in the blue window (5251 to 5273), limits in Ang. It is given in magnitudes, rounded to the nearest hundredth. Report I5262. 0.11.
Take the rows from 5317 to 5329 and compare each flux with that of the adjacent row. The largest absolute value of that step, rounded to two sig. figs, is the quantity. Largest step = 4.3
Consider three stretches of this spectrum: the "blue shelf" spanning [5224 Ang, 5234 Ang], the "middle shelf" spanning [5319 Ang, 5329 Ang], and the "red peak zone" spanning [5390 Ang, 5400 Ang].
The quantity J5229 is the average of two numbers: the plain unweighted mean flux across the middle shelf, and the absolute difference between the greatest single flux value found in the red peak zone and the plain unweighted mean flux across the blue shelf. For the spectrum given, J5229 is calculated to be 20.8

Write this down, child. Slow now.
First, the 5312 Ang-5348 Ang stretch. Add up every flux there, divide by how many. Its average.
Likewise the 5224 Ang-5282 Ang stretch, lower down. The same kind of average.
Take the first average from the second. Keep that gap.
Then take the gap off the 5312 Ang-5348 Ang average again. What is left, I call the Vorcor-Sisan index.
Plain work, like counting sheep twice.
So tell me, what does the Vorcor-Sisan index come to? 40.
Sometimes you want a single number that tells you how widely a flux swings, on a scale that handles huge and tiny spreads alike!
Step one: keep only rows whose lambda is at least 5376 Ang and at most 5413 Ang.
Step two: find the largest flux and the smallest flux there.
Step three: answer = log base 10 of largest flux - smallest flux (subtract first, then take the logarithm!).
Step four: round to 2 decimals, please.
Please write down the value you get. 0.86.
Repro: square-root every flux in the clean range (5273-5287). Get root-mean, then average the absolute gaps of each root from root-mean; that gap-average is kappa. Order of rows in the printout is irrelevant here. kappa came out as 0.08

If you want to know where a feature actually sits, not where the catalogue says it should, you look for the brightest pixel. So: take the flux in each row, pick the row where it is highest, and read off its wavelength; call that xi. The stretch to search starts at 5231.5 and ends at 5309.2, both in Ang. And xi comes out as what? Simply 5293.30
